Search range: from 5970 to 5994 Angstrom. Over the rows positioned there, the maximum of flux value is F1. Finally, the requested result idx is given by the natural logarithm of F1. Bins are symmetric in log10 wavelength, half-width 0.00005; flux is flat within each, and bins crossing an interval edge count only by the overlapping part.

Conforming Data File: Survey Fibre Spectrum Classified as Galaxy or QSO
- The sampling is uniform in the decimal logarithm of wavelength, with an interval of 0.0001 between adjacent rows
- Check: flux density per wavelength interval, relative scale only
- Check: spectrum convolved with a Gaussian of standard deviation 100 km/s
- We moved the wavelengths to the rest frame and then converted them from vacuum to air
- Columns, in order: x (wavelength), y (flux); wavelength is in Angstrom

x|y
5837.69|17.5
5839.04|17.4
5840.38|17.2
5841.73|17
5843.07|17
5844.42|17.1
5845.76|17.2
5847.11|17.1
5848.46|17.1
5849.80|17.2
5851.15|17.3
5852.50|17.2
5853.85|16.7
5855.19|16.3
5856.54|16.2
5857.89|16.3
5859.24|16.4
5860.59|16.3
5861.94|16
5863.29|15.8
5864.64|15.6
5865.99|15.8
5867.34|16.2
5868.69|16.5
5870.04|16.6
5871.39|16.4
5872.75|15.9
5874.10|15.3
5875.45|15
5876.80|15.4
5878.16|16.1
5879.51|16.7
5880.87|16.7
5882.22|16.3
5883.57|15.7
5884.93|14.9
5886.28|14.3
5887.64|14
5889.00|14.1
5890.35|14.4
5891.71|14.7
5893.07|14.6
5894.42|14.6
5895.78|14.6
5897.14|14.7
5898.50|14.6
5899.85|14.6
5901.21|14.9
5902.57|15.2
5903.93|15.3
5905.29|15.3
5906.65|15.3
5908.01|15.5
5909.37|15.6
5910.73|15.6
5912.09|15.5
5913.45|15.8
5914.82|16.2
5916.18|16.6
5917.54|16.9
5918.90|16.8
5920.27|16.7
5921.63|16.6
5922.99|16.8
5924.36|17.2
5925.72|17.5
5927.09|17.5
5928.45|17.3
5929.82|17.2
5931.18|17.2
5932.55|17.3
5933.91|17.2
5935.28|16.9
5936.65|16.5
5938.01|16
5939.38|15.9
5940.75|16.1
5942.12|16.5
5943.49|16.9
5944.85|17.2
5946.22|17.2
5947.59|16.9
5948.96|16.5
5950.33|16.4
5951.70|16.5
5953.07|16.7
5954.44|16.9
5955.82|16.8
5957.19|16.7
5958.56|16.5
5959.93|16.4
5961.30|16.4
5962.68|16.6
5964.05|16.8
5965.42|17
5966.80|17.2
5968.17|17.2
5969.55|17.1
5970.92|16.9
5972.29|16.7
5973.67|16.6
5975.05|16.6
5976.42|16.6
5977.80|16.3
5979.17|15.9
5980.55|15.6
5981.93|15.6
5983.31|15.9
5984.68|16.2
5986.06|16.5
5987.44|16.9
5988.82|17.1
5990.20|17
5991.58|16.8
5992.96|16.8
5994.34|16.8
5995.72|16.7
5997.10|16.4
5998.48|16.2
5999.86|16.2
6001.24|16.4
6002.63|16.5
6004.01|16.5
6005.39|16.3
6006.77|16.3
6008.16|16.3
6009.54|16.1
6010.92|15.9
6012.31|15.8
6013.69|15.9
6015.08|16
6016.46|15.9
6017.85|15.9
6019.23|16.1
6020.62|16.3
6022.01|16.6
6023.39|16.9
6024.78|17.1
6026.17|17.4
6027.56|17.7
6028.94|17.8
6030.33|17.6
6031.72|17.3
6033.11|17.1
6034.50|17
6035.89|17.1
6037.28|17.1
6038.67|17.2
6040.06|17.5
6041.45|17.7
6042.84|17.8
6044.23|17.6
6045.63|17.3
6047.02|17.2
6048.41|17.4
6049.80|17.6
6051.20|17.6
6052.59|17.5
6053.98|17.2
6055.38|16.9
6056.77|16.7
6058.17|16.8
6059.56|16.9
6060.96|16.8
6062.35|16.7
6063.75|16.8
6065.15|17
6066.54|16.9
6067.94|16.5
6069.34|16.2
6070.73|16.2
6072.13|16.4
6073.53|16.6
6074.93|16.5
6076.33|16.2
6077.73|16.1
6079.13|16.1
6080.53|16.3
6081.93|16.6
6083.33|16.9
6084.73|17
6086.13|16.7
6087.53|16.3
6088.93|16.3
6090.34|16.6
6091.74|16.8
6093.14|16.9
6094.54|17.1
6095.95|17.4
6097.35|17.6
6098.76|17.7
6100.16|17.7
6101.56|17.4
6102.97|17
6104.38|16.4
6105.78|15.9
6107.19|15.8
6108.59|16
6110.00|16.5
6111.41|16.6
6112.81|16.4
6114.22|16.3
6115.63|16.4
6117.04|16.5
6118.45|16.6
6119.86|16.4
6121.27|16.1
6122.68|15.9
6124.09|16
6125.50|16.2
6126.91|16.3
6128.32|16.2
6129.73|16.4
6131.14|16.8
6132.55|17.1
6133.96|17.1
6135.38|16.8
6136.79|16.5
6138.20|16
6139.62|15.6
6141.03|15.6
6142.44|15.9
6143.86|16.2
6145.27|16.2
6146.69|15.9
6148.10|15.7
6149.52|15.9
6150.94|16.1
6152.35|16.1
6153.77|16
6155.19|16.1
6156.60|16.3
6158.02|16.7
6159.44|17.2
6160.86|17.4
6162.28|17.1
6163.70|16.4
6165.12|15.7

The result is 2.84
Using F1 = 17.1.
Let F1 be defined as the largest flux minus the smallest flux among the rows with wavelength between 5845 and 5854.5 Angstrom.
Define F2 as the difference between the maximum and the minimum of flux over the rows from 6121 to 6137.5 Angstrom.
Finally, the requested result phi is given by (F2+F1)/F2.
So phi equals 1.5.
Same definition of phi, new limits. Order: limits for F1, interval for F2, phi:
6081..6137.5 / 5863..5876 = 2.2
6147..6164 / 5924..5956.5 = 2.1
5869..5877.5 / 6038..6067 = 2.5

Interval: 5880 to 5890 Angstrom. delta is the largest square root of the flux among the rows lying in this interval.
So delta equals 4.09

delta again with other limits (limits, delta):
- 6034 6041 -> 4.18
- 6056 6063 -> 4.11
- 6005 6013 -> 4.04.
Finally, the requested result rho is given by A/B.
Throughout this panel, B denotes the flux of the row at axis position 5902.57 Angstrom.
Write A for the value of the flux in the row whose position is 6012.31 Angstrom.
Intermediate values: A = 15.8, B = 15.2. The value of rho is 1.04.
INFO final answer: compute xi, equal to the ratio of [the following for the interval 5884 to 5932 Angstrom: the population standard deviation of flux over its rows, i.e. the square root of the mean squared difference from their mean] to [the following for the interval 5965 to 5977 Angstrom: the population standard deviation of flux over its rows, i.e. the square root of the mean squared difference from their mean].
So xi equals 4.48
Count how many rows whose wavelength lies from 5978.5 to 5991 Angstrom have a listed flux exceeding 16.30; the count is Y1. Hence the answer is 4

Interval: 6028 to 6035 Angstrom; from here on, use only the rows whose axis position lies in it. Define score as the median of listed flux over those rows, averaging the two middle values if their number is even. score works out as 17.3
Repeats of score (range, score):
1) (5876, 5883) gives 16.3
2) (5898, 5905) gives 14.9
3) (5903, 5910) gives 15.3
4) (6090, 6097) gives 16.9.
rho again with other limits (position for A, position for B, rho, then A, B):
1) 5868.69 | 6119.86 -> 1.01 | 16.5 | 16.4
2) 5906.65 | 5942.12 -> 0.93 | 15.3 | 16.5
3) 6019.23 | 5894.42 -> 1.10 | 16.1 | 14.6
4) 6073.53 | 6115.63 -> 1.01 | 16.6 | 16.4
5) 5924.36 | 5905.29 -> 1.12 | 17.2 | 15.3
